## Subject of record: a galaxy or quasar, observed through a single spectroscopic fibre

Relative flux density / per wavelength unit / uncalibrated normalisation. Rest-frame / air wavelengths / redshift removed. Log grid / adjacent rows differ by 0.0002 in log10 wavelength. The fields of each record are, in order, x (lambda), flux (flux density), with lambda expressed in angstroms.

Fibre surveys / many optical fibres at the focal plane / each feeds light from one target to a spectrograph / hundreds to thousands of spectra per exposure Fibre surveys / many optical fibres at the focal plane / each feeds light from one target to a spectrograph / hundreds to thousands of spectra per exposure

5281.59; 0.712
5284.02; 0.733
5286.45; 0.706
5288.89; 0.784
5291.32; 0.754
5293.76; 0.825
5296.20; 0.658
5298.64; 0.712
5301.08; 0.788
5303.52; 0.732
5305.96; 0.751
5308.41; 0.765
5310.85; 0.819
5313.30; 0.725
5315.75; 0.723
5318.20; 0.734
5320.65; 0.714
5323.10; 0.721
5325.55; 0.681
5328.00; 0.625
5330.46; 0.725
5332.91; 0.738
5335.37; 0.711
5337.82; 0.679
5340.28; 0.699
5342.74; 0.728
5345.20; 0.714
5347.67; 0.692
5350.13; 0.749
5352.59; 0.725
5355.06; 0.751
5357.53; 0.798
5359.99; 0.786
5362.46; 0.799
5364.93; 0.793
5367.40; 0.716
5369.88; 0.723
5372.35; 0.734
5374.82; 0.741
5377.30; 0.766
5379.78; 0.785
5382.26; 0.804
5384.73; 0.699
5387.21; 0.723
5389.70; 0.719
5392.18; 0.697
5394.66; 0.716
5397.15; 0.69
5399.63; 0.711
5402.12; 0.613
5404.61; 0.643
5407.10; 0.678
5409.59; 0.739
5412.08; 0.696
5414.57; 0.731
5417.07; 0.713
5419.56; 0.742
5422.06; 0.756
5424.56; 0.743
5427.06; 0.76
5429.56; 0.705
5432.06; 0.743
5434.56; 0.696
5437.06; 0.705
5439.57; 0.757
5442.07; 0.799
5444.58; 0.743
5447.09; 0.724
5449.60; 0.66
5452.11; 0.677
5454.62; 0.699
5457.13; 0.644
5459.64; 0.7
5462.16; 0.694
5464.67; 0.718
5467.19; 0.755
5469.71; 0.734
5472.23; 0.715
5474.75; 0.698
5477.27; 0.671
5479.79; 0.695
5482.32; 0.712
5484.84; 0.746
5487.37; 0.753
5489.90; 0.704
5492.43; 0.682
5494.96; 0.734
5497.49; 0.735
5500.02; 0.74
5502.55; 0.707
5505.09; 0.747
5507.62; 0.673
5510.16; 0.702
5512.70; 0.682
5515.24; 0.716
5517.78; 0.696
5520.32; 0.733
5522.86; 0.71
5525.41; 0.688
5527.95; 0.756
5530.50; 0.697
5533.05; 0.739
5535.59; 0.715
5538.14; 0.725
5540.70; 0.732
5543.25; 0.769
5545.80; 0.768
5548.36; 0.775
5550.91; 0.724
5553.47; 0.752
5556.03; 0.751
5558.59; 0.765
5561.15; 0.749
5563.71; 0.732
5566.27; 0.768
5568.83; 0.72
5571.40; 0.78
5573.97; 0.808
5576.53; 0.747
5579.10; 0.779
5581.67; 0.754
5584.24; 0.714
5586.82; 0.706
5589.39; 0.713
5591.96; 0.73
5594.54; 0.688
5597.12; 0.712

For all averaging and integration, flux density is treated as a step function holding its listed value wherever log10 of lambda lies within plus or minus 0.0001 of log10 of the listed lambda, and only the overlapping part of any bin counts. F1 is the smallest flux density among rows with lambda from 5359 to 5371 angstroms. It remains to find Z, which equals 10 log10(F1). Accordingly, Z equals -1.5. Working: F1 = 0.716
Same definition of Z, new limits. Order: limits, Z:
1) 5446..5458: -1.9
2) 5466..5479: -1.7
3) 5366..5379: -1.5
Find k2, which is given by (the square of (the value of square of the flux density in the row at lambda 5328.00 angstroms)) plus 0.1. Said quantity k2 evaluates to 0.25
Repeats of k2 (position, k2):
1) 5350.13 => 0.41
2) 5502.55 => 0.35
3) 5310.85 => 0.55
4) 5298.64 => 0.36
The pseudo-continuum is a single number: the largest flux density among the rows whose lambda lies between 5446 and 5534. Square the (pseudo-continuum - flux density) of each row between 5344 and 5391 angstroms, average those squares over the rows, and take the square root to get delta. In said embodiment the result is 0.036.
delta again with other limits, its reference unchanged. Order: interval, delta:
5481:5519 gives 0.048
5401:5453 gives 0.059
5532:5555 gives 0.024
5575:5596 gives 0.039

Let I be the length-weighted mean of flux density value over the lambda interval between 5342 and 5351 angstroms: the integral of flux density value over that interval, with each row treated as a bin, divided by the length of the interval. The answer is 0.719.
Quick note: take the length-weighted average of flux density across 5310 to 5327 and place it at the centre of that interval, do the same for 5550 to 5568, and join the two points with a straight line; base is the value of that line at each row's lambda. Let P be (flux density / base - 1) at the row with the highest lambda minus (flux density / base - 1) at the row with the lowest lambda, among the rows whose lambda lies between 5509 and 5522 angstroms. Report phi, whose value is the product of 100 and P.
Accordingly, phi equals 4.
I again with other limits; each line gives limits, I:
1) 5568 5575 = 0.770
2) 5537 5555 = 0.749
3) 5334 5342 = 0.699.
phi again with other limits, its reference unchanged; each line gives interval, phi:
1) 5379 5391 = -9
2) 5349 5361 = 5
